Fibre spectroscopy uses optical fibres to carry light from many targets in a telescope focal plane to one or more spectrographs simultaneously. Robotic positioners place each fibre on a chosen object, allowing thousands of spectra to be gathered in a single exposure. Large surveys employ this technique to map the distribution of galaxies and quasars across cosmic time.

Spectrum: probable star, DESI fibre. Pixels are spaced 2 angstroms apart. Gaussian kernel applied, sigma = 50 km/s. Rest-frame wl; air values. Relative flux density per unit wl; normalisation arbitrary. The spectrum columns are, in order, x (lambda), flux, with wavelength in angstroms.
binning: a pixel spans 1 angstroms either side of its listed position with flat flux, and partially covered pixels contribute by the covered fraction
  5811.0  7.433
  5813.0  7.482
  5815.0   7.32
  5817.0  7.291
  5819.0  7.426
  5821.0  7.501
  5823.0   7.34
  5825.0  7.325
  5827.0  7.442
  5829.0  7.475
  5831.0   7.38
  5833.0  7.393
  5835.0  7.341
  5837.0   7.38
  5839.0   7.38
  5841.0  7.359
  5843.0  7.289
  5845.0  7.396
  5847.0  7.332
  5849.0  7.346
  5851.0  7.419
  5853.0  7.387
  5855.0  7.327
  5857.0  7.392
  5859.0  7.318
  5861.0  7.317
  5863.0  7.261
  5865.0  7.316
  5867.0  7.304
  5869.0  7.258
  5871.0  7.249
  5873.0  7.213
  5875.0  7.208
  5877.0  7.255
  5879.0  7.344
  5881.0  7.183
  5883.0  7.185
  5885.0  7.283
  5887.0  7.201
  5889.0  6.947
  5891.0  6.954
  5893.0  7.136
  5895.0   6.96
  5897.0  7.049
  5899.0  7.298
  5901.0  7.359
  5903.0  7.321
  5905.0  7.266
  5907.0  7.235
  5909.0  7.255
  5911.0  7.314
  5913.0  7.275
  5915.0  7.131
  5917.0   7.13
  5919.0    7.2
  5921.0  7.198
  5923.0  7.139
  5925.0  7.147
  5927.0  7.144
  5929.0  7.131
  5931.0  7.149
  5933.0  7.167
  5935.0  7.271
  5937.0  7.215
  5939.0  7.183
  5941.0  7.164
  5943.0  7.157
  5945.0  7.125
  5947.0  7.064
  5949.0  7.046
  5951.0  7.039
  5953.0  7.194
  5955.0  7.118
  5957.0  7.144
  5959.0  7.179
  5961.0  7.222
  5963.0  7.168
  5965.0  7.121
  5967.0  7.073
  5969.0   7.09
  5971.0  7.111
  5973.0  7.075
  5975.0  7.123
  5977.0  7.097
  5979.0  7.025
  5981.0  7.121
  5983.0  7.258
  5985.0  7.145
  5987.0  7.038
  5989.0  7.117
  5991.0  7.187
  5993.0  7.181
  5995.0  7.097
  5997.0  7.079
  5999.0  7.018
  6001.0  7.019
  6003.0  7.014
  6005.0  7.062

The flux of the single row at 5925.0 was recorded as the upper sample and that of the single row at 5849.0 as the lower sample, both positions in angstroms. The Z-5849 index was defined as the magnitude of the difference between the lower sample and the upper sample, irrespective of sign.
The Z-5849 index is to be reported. 0.199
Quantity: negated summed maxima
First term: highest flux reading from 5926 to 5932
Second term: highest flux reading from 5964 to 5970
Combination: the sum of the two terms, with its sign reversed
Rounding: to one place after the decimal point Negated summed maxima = -14.3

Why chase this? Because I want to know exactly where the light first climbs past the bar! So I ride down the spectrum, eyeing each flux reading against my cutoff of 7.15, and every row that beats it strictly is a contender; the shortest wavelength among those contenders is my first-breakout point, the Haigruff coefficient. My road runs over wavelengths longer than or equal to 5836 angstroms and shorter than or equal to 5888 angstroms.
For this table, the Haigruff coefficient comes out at 5837.0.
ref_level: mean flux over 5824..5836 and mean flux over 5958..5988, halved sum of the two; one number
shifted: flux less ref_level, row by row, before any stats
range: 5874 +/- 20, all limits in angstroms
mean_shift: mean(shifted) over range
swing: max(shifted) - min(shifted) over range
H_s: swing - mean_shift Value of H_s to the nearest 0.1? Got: 0.5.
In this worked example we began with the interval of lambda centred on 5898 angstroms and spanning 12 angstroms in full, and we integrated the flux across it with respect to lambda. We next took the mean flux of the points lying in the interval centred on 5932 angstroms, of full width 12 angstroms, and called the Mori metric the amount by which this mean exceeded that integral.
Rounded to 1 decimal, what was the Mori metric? -79.1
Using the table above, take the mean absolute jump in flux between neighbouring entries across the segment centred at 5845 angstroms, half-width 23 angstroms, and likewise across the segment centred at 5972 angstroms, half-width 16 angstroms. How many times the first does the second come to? 1.2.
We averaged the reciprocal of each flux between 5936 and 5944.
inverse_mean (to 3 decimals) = 0.139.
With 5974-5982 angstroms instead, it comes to 0.141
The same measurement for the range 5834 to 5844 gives 0.136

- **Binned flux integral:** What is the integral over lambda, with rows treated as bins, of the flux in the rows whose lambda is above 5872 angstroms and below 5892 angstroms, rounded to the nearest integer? 144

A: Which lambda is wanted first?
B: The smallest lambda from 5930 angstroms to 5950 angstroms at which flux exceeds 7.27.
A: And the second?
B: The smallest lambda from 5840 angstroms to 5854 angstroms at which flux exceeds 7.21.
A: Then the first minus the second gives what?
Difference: 94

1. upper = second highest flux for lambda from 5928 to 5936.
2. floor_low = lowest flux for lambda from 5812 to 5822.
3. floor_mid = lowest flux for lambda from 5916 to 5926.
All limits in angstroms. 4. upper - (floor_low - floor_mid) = 7.01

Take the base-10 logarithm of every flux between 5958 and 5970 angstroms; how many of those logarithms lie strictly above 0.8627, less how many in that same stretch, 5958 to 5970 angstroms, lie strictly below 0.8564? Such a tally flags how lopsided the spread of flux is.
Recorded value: -5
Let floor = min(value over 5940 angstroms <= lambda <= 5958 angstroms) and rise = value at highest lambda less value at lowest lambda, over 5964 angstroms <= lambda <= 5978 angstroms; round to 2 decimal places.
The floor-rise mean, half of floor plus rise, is 3.51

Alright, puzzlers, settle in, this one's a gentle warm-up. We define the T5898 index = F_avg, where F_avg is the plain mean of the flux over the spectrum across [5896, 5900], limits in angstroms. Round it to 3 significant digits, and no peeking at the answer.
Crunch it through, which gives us 7.17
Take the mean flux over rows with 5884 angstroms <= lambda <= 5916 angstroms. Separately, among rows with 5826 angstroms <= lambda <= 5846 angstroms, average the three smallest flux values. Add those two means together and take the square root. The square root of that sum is 3.81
